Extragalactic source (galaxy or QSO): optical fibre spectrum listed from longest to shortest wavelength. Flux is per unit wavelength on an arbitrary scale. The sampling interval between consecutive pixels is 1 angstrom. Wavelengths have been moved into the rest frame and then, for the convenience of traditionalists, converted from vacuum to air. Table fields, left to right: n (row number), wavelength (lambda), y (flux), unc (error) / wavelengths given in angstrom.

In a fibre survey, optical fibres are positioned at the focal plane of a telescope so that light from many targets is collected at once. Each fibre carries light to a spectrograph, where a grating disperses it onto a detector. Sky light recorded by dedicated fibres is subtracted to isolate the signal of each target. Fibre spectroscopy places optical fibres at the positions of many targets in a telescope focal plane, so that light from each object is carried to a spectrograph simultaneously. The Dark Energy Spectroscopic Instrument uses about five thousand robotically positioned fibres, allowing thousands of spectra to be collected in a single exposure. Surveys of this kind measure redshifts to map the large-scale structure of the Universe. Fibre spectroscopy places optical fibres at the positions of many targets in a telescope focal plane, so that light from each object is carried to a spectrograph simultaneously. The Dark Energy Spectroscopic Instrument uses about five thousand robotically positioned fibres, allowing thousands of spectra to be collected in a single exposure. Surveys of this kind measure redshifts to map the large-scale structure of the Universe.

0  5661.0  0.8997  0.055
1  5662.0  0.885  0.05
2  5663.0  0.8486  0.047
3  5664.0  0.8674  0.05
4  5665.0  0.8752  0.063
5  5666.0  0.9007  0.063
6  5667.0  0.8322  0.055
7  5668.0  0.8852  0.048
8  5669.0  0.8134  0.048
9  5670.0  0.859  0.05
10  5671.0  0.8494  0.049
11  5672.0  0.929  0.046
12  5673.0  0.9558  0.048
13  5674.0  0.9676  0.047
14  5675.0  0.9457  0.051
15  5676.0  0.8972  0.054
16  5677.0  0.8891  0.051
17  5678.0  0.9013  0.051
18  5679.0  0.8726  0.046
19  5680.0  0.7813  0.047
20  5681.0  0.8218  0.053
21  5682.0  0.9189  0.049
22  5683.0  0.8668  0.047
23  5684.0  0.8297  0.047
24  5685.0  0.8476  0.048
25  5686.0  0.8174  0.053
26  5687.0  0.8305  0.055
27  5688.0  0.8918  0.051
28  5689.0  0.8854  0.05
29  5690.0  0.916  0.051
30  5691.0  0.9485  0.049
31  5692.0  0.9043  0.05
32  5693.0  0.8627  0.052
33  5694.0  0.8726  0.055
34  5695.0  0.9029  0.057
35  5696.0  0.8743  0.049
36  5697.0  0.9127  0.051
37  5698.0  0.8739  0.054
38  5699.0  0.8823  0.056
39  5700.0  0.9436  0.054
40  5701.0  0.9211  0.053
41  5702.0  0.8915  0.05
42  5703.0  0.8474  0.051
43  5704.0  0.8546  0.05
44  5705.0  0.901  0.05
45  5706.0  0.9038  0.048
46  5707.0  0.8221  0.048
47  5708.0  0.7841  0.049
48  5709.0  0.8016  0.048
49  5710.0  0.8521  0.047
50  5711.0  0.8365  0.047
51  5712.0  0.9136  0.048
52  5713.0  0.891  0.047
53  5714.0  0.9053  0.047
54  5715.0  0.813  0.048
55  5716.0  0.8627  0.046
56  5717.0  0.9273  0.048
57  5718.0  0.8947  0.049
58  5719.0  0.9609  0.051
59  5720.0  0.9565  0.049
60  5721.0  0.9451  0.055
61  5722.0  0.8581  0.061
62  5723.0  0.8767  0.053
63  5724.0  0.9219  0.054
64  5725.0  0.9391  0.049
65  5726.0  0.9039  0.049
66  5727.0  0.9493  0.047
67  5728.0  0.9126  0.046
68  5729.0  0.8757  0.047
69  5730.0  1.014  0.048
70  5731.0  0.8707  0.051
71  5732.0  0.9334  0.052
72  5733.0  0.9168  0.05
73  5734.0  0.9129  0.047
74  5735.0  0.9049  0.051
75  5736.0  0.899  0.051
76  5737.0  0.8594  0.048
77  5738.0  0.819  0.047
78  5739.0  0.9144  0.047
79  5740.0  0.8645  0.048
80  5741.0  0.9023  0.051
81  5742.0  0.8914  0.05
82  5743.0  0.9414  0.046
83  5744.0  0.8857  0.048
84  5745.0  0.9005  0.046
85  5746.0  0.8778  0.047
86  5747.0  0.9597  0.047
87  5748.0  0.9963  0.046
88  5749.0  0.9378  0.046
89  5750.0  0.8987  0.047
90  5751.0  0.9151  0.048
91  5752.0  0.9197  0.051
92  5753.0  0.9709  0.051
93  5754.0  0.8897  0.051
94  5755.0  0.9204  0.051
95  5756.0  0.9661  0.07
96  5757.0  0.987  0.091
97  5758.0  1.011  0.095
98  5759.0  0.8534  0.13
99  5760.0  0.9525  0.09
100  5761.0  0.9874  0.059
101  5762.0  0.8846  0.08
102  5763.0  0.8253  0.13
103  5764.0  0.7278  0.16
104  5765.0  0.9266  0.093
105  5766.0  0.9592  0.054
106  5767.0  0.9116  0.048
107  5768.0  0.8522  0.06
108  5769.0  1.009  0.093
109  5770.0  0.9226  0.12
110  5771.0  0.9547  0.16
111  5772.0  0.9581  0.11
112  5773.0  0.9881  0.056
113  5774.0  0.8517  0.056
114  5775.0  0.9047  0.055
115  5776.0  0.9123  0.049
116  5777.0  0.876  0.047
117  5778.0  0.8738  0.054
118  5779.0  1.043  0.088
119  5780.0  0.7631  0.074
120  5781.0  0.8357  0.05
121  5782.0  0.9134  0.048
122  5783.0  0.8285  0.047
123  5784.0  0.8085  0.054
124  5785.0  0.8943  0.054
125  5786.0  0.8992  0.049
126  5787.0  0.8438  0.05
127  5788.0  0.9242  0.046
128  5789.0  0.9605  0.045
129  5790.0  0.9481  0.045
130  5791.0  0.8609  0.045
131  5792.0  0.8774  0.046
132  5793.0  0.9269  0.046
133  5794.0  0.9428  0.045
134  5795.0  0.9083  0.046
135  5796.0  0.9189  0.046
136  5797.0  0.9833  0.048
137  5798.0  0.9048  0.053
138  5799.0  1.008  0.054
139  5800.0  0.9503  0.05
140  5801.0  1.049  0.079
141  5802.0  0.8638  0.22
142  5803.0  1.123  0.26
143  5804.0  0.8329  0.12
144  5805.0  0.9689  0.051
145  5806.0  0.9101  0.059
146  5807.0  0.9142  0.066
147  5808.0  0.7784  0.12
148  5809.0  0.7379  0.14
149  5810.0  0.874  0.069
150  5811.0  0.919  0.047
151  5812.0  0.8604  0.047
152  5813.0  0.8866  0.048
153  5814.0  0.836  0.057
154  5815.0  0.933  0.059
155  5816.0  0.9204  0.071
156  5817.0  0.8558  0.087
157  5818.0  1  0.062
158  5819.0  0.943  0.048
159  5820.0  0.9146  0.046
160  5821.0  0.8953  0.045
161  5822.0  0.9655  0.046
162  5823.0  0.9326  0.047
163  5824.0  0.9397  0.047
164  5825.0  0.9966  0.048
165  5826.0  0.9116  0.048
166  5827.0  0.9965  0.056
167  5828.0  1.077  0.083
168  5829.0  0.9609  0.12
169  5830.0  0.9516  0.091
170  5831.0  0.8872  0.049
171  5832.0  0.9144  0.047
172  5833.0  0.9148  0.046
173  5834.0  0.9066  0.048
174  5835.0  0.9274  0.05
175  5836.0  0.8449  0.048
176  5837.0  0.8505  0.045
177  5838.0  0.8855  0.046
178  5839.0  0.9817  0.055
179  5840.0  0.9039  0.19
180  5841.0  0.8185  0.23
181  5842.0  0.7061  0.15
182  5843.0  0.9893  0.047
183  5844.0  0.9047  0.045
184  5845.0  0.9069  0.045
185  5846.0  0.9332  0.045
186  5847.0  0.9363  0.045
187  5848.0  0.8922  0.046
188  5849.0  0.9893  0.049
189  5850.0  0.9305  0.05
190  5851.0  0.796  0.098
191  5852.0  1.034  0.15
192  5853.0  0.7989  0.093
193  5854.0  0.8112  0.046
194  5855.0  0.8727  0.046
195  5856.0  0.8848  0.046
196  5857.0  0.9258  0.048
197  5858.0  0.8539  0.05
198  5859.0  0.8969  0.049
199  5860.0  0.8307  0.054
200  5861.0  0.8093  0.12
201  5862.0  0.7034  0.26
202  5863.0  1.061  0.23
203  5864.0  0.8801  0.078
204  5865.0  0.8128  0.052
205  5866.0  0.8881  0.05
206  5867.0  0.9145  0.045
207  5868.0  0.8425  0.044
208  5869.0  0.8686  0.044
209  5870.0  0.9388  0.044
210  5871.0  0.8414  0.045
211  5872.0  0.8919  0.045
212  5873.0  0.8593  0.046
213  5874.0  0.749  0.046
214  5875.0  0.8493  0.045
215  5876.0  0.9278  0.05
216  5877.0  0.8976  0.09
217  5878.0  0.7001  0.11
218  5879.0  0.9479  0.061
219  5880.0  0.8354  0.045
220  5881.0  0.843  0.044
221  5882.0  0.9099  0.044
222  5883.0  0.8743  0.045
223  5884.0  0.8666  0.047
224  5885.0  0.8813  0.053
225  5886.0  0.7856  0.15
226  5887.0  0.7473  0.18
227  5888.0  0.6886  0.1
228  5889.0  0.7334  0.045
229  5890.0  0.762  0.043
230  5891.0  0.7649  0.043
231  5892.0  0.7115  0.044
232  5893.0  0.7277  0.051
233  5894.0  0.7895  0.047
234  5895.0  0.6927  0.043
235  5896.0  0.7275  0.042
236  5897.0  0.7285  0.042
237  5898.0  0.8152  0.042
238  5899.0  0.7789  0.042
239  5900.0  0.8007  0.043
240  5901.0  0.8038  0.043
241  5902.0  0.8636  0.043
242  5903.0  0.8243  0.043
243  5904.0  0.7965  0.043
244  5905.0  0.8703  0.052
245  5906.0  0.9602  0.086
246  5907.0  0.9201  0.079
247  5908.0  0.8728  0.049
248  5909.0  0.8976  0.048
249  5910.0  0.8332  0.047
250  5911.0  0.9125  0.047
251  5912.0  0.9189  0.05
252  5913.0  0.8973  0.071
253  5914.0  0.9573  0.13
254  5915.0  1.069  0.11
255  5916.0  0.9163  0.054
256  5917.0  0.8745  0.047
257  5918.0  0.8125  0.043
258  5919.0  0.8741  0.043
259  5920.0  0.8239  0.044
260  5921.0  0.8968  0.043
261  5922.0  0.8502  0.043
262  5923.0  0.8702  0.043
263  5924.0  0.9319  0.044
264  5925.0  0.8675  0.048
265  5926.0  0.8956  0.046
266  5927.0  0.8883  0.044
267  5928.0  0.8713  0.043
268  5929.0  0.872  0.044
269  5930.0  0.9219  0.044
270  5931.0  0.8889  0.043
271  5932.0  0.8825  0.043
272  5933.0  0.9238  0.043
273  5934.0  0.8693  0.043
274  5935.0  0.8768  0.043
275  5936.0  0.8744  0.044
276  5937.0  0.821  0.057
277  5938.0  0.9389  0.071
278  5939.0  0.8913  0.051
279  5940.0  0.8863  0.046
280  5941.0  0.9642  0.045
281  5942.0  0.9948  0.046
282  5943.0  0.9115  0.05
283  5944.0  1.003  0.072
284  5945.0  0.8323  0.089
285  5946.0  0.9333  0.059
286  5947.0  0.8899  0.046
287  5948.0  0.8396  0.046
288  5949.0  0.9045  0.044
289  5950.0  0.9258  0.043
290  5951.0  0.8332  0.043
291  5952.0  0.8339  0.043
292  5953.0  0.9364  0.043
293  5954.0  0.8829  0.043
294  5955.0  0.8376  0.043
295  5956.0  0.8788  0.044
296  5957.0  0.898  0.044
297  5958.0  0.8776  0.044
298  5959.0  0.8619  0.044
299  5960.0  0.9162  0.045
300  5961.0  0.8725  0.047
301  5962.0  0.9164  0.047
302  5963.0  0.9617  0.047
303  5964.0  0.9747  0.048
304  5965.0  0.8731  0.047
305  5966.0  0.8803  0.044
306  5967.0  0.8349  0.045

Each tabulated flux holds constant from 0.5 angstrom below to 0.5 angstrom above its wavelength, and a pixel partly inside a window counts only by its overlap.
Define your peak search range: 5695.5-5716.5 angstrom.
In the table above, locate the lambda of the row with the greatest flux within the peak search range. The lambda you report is 5700.0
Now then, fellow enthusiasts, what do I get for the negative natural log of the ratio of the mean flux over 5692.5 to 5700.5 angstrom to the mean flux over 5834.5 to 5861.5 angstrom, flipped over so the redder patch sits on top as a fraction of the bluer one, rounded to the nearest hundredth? 0.01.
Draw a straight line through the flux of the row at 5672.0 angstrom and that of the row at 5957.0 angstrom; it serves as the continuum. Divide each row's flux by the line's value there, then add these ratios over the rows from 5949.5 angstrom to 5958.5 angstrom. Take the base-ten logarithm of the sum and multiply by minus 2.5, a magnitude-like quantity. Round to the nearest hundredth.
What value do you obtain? -2.36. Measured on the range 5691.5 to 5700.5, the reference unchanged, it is -2.34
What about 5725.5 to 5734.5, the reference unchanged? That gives -2.38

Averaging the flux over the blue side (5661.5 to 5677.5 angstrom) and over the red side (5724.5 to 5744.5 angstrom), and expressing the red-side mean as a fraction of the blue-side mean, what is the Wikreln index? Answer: 1.02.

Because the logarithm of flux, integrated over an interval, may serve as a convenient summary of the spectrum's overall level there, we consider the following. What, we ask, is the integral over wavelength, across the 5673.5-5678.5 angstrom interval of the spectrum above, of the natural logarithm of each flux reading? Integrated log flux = -0.42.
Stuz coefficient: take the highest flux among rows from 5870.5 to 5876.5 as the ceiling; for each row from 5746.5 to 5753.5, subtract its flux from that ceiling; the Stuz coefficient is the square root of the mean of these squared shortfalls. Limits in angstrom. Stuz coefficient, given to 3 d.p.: 0.035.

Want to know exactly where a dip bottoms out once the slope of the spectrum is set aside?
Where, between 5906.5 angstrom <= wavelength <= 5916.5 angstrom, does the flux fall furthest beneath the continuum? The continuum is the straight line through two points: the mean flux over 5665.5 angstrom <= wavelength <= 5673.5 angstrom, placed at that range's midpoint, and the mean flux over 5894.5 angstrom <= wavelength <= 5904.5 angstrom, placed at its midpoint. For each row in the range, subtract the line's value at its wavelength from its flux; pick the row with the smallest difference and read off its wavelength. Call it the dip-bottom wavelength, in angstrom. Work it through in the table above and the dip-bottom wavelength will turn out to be 5910.0 angstrom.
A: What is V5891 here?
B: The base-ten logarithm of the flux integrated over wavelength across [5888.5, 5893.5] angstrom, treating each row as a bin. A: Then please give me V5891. 0.568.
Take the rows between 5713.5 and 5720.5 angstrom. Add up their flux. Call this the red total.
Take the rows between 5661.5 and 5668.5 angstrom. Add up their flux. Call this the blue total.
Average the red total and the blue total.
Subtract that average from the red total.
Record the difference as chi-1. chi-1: 0.11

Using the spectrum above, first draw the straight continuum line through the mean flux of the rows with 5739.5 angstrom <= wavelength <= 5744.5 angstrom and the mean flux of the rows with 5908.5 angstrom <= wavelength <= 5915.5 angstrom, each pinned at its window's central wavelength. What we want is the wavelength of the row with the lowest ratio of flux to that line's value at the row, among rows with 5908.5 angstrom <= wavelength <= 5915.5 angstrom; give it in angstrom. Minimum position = 5910.0 angstrom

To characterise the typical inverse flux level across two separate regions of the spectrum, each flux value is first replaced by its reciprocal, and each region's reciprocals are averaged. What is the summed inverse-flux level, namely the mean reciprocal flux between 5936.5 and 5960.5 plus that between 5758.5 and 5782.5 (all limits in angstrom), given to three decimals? 2.234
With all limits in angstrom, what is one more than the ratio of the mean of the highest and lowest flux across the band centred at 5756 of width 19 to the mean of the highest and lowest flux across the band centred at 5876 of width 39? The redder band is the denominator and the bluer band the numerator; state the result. 1.99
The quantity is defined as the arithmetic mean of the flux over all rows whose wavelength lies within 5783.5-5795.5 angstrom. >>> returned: 0.900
